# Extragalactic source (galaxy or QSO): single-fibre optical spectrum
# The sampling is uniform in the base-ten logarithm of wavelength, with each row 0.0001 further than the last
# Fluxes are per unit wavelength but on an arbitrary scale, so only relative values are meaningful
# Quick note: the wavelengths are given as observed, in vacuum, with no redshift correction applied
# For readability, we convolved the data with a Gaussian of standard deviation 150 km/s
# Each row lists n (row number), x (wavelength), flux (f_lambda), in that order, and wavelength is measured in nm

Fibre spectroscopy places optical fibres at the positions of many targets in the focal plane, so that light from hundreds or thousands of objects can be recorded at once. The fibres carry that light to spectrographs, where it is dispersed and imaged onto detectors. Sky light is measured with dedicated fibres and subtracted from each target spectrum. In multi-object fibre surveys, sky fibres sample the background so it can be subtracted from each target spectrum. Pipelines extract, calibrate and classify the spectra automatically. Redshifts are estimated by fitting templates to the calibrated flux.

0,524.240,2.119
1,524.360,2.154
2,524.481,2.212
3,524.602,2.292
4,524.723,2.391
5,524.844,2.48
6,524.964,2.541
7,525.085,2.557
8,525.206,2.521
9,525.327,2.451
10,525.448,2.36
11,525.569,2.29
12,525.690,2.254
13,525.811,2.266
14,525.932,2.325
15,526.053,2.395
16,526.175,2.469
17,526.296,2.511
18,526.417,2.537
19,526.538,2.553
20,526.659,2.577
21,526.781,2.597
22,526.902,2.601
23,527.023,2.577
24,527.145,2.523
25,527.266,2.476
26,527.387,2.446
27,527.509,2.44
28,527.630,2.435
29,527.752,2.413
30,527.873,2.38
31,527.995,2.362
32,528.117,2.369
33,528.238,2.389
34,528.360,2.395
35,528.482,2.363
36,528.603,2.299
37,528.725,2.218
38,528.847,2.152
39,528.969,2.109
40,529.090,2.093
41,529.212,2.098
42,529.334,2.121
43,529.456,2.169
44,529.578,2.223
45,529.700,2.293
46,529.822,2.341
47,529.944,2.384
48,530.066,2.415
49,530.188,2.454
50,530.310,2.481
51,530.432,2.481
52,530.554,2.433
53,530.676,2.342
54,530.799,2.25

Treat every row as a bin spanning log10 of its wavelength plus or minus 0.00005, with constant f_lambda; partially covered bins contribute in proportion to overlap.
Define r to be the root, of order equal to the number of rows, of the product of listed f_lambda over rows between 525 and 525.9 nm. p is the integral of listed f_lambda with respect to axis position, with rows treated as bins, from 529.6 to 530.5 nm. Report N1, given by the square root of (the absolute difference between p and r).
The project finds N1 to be 0.47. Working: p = 2.16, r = 2.38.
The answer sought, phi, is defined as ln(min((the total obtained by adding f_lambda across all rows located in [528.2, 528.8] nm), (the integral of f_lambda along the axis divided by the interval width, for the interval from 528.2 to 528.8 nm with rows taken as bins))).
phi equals 0.84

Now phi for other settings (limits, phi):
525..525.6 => 0.89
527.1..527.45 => 0.91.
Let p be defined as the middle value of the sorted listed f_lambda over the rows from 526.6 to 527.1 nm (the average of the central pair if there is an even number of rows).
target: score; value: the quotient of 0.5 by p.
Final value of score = 0.193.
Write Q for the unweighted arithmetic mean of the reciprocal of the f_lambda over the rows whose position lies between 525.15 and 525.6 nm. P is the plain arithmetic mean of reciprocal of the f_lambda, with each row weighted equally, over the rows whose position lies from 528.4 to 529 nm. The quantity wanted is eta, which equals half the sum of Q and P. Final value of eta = 0.433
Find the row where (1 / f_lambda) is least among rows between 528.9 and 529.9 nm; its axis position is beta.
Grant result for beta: 529.822 nm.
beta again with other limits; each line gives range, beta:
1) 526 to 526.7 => 526.659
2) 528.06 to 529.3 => 528.360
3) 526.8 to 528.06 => 526.902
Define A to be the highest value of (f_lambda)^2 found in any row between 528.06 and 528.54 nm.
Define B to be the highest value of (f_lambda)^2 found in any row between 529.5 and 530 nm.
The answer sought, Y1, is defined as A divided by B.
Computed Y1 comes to 1.01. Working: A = 5.7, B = 5.7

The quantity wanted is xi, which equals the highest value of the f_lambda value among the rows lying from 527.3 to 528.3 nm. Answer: 2.446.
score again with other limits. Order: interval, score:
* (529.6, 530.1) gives 0.212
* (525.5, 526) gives 0.219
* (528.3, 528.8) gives 0.215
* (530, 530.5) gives 0.203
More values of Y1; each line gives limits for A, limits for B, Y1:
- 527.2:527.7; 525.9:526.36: 0.97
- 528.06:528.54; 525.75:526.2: 0.94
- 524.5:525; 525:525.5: 0.99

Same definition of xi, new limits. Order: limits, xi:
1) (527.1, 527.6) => 2.523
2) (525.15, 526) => 2.521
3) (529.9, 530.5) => 2.481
